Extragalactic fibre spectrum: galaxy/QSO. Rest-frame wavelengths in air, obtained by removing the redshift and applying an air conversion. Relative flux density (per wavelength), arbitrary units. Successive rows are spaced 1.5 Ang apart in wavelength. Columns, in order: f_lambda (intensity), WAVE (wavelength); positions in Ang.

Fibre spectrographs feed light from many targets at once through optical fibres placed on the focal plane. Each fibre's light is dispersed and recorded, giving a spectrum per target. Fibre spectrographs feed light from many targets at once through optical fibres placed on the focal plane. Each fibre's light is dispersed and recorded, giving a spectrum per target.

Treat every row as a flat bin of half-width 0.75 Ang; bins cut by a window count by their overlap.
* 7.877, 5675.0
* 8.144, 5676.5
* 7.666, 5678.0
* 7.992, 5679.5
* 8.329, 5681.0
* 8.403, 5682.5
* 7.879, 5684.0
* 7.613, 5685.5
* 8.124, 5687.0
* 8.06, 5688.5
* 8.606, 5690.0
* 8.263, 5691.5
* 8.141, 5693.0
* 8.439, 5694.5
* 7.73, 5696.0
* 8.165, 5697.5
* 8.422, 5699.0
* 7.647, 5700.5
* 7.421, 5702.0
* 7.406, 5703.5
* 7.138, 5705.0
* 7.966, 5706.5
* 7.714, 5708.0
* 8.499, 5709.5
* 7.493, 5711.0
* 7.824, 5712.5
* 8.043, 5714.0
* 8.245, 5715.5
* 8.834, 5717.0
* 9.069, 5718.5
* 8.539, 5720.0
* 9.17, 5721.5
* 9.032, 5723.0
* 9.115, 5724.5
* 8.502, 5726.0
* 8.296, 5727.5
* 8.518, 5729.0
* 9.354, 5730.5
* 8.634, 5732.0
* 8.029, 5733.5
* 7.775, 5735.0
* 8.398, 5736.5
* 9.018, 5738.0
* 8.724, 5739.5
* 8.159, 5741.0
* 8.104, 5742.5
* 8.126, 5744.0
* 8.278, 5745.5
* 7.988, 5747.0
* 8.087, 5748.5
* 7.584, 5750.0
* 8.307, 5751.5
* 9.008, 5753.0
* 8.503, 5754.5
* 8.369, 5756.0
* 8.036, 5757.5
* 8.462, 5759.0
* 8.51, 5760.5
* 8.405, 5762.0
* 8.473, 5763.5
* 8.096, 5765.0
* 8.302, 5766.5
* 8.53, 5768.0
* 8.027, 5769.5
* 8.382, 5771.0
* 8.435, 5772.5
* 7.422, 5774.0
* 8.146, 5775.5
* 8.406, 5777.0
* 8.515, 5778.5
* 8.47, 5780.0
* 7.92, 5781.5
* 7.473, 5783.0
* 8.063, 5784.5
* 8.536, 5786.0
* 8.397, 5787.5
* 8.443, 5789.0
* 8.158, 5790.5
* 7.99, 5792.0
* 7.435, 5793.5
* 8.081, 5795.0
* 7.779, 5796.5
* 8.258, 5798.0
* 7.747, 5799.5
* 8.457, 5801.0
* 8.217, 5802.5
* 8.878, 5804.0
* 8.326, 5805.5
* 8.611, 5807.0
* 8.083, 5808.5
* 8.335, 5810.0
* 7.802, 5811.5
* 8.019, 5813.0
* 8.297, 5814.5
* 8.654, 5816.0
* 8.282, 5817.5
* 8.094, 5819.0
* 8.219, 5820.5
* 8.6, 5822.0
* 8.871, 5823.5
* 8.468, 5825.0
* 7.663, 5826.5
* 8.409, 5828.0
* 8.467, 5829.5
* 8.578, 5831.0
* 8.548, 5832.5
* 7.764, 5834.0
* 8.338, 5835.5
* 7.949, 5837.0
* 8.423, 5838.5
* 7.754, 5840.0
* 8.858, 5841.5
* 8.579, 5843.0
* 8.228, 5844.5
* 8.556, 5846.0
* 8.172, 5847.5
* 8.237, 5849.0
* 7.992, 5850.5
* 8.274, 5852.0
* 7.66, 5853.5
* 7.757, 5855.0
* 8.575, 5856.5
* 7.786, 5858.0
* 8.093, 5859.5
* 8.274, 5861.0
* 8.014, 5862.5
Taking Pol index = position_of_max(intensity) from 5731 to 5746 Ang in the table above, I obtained 5738.0 Ang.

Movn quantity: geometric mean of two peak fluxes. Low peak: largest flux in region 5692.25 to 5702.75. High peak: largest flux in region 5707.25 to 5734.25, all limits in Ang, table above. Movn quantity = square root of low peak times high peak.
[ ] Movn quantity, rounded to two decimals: 8.88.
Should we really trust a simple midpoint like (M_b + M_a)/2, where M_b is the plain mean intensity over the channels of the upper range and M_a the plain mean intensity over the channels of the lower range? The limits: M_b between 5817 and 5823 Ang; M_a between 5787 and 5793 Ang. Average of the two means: 8.27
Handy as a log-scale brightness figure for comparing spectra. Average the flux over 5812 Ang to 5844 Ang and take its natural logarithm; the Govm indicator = 2.12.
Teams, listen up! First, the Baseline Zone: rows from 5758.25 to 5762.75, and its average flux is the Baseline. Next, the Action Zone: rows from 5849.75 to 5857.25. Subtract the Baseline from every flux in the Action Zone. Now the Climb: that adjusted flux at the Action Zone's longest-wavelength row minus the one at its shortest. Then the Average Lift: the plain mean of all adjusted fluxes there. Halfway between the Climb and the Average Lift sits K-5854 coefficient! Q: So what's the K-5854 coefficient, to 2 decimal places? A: 0.09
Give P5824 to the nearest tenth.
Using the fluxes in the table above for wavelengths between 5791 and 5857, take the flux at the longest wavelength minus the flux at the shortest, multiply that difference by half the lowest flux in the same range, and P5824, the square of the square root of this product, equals 2.2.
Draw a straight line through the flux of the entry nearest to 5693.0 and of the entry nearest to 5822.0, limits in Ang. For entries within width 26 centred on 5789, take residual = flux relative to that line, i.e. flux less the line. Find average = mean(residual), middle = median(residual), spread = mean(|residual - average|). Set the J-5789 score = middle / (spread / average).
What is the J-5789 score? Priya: 0.39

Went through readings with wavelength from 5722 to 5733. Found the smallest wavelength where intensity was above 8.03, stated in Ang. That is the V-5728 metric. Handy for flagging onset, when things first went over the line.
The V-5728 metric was 5723.0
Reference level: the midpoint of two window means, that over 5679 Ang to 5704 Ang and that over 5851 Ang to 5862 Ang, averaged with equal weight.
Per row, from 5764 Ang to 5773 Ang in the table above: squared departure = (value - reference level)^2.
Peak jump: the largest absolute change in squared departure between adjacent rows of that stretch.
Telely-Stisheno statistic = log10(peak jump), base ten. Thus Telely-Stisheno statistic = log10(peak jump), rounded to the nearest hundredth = -0.64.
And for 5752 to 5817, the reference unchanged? -0.15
